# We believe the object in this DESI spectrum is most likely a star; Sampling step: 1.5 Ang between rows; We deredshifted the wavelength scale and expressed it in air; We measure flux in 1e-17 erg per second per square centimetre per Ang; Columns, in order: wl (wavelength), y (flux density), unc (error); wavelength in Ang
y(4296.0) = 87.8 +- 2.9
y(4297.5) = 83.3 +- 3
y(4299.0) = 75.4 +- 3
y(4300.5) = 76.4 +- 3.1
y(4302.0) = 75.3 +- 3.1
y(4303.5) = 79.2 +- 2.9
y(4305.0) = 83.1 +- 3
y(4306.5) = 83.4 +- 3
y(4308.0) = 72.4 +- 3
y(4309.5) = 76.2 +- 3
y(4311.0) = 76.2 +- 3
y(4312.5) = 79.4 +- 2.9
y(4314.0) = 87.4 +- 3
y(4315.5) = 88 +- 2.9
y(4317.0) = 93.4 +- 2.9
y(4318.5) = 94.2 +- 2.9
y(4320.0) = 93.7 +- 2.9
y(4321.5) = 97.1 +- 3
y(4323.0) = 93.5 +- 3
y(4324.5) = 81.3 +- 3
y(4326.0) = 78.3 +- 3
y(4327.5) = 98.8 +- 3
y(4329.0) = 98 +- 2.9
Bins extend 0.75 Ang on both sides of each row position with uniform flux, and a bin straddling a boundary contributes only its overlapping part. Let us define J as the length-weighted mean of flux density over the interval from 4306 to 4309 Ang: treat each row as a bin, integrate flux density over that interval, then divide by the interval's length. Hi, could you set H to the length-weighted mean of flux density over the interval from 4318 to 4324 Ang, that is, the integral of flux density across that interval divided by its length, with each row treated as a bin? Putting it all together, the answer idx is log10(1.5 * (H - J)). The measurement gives 1.4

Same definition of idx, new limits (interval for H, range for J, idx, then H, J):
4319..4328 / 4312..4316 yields 0.9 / 90.3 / 85.1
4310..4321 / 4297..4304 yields 1.2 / 87.4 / 77.7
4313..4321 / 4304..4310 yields 1.3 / 91.1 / 78.9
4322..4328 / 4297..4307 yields 1.1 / 87.9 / 79.2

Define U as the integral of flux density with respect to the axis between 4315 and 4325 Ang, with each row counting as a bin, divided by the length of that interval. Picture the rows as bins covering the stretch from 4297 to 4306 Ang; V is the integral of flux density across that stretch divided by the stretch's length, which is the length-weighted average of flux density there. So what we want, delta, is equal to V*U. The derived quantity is 7244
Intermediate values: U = 91.9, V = 78.8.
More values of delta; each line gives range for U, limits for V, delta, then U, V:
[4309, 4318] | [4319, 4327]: 7492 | 83.9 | 89.3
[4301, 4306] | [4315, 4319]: 7290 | 79.3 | 92.0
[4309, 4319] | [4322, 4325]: 7537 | 85.0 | 88.7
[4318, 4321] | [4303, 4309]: 7479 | 94.2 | 79.4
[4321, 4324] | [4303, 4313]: 7380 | 94.0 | 78.5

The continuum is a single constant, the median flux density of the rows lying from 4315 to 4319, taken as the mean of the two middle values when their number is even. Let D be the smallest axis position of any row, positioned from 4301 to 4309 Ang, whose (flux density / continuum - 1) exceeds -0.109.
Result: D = 4306.5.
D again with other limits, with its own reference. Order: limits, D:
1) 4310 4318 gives 4314.0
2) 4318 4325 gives 4318.5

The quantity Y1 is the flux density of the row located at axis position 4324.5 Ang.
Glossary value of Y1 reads 81.3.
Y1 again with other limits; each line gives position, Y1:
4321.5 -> 97.1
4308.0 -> 72.4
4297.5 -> 83.3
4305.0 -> 83.1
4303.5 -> 79.2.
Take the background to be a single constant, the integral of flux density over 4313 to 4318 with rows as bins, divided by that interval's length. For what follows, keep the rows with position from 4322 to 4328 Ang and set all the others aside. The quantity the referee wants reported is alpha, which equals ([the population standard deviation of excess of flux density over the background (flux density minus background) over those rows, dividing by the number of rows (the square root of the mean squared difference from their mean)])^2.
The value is 71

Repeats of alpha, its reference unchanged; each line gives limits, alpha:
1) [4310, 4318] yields 39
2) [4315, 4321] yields 6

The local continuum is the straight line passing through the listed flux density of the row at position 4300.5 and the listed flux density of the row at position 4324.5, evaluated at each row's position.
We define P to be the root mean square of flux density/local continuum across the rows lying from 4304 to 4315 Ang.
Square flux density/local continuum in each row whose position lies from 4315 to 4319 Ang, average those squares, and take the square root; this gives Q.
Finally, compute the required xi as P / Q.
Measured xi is 0.89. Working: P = 1.02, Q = 1.15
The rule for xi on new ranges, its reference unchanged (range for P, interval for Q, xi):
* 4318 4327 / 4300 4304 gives 1.11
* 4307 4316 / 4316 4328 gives 0.90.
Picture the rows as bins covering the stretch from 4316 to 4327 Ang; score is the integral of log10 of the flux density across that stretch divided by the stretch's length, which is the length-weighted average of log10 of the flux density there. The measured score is 1.95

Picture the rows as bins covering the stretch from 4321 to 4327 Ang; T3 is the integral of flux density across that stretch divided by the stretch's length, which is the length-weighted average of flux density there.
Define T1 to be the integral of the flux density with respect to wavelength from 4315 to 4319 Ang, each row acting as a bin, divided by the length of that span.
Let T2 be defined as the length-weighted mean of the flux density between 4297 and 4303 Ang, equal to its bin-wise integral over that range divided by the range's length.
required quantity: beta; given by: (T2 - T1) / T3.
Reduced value -0.17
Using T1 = 92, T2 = 77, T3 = 88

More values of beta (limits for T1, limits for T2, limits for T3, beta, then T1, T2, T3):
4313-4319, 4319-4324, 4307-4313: 0.05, 90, 94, 76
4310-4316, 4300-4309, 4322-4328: -0.05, 82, 78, 88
